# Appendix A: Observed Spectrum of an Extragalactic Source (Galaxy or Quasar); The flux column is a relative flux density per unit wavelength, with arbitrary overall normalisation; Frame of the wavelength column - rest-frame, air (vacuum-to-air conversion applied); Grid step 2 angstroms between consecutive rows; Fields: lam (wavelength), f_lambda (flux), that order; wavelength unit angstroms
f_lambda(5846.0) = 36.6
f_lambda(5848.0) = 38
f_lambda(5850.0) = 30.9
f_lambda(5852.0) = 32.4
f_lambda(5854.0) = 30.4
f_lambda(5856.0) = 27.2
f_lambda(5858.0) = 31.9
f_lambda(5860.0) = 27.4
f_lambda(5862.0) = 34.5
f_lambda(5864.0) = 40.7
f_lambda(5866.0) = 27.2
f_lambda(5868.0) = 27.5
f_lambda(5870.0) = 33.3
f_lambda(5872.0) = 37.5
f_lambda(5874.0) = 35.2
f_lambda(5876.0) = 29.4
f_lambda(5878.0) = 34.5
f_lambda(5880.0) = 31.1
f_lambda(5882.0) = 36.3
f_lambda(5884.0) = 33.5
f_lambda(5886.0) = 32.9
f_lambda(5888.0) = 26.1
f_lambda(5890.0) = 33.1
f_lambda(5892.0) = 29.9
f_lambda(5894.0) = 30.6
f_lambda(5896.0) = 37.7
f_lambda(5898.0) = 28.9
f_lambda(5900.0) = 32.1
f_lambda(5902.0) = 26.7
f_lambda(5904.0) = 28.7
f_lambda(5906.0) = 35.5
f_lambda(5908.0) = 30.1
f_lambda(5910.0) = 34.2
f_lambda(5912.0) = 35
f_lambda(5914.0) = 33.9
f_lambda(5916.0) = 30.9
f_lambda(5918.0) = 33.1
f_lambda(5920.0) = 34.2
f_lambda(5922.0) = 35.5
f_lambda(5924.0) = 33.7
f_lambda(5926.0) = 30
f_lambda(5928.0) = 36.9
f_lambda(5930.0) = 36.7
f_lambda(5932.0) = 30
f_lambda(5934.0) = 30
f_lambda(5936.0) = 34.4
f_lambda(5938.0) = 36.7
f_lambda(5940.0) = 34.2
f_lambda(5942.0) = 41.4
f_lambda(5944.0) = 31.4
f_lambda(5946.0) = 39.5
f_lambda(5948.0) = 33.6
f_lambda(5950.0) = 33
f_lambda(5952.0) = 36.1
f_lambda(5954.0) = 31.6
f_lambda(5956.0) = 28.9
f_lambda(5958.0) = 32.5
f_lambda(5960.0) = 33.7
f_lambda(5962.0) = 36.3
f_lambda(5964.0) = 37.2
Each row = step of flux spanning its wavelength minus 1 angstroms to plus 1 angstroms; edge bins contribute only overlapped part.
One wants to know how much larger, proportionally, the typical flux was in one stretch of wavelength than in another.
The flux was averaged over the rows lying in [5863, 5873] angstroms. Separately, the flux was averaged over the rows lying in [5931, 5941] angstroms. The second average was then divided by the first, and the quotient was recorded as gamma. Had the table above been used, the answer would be 0.99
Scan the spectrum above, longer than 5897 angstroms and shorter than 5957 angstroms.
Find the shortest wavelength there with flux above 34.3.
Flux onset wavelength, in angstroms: 5906.0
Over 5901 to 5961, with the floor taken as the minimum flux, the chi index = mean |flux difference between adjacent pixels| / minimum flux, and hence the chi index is 0.13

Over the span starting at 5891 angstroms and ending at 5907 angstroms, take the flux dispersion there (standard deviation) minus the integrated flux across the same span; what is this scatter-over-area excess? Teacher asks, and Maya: -497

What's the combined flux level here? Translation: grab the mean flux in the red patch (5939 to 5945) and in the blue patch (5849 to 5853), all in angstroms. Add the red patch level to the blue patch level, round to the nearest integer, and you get 67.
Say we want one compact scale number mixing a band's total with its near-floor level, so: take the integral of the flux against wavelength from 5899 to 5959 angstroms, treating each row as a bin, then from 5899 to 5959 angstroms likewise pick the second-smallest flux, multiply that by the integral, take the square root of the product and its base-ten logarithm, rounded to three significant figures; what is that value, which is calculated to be 2.38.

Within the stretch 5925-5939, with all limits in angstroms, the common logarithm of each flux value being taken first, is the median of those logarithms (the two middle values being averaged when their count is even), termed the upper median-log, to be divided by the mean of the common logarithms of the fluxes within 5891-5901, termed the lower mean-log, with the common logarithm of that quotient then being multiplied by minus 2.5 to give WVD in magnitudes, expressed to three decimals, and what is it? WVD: -0.025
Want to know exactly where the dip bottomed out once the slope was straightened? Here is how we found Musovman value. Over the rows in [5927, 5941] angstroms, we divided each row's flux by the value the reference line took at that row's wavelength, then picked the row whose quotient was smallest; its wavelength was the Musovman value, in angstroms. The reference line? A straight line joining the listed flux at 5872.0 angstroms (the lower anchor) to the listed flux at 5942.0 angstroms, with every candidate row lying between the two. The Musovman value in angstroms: 5934.0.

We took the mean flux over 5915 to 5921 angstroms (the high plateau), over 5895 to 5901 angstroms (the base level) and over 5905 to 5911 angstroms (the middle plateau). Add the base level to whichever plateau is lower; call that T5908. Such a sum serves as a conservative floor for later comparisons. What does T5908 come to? 65.6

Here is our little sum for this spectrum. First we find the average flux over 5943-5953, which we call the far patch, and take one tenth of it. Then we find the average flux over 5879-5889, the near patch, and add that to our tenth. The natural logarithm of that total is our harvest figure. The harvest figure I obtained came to 3.57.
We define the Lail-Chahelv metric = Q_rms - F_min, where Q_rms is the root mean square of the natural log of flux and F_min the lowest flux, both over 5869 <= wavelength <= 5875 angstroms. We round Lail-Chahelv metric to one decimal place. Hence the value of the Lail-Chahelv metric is -29.7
